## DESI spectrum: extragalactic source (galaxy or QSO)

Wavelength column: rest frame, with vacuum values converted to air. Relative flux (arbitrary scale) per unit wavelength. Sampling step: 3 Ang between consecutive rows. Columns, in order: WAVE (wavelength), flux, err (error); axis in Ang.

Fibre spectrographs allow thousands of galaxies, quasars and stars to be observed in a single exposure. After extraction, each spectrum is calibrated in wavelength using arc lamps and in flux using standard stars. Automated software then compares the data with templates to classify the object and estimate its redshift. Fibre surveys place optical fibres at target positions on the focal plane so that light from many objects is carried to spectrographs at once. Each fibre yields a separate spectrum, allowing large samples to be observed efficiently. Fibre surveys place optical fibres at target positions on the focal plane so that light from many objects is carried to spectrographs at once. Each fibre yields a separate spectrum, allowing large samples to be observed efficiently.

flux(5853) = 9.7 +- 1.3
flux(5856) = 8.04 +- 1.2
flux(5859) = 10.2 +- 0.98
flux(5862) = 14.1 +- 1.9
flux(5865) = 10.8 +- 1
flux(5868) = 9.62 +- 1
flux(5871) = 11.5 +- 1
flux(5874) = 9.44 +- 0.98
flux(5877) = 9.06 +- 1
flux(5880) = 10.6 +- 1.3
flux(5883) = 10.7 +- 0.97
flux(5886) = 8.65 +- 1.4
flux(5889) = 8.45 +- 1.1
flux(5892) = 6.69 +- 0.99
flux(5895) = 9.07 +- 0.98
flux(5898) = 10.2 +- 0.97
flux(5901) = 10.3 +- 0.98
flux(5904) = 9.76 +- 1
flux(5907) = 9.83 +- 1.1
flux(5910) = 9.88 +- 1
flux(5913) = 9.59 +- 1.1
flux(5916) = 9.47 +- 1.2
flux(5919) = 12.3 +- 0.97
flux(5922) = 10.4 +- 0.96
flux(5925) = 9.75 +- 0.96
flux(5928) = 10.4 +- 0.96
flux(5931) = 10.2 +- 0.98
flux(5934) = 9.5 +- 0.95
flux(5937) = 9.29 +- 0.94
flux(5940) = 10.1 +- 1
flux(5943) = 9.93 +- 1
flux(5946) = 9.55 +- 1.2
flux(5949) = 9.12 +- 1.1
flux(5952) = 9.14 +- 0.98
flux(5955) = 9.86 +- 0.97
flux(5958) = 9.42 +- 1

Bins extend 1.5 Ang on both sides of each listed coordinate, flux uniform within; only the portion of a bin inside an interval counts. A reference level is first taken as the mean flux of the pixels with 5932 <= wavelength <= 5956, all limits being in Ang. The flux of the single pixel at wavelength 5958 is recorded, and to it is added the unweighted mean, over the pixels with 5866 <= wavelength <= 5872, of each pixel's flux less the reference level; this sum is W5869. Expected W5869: 10.4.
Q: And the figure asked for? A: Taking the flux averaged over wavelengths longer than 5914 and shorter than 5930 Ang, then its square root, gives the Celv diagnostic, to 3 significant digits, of 3.23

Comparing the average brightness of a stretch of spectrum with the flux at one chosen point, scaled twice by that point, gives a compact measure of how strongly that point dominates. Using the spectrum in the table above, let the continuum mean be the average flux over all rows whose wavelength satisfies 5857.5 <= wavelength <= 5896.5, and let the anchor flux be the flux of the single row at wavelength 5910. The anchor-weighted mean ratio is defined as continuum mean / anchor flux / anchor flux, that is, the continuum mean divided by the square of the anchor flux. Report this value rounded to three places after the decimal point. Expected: 0.102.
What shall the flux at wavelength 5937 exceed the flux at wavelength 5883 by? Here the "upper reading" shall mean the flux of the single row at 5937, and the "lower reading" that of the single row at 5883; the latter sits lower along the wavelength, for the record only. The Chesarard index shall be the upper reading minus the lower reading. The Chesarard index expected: -1.4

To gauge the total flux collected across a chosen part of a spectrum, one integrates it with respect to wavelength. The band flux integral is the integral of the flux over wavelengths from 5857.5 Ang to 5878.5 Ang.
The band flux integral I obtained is 224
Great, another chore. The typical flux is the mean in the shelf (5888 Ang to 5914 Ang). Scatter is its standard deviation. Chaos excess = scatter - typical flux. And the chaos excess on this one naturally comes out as -8.2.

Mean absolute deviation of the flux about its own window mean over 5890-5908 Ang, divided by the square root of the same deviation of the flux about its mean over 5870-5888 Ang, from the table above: 1.0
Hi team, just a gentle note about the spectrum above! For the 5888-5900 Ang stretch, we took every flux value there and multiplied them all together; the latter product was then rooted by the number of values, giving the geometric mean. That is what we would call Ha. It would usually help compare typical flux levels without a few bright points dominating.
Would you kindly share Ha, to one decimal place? 8.5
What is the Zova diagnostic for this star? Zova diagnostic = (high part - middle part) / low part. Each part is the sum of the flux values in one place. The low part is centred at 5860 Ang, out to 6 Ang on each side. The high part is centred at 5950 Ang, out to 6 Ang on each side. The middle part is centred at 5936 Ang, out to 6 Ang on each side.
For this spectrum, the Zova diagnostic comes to -0.033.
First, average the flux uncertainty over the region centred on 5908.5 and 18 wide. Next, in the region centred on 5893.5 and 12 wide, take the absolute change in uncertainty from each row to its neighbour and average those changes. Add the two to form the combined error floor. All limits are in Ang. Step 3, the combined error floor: 1.11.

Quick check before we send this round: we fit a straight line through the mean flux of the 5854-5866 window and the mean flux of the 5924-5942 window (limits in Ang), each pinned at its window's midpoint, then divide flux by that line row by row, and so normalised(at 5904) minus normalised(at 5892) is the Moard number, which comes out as 0.31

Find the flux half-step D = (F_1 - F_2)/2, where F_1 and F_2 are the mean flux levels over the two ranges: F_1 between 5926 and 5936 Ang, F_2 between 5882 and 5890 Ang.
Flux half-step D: 0.38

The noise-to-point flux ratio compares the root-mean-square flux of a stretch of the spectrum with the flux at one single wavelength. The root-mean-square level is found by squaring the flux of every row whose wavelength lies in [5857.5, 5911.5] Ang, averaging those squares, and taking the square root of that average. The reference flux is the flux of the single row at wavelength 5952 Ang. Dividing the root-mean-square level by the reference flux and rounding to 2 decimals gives 1.10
